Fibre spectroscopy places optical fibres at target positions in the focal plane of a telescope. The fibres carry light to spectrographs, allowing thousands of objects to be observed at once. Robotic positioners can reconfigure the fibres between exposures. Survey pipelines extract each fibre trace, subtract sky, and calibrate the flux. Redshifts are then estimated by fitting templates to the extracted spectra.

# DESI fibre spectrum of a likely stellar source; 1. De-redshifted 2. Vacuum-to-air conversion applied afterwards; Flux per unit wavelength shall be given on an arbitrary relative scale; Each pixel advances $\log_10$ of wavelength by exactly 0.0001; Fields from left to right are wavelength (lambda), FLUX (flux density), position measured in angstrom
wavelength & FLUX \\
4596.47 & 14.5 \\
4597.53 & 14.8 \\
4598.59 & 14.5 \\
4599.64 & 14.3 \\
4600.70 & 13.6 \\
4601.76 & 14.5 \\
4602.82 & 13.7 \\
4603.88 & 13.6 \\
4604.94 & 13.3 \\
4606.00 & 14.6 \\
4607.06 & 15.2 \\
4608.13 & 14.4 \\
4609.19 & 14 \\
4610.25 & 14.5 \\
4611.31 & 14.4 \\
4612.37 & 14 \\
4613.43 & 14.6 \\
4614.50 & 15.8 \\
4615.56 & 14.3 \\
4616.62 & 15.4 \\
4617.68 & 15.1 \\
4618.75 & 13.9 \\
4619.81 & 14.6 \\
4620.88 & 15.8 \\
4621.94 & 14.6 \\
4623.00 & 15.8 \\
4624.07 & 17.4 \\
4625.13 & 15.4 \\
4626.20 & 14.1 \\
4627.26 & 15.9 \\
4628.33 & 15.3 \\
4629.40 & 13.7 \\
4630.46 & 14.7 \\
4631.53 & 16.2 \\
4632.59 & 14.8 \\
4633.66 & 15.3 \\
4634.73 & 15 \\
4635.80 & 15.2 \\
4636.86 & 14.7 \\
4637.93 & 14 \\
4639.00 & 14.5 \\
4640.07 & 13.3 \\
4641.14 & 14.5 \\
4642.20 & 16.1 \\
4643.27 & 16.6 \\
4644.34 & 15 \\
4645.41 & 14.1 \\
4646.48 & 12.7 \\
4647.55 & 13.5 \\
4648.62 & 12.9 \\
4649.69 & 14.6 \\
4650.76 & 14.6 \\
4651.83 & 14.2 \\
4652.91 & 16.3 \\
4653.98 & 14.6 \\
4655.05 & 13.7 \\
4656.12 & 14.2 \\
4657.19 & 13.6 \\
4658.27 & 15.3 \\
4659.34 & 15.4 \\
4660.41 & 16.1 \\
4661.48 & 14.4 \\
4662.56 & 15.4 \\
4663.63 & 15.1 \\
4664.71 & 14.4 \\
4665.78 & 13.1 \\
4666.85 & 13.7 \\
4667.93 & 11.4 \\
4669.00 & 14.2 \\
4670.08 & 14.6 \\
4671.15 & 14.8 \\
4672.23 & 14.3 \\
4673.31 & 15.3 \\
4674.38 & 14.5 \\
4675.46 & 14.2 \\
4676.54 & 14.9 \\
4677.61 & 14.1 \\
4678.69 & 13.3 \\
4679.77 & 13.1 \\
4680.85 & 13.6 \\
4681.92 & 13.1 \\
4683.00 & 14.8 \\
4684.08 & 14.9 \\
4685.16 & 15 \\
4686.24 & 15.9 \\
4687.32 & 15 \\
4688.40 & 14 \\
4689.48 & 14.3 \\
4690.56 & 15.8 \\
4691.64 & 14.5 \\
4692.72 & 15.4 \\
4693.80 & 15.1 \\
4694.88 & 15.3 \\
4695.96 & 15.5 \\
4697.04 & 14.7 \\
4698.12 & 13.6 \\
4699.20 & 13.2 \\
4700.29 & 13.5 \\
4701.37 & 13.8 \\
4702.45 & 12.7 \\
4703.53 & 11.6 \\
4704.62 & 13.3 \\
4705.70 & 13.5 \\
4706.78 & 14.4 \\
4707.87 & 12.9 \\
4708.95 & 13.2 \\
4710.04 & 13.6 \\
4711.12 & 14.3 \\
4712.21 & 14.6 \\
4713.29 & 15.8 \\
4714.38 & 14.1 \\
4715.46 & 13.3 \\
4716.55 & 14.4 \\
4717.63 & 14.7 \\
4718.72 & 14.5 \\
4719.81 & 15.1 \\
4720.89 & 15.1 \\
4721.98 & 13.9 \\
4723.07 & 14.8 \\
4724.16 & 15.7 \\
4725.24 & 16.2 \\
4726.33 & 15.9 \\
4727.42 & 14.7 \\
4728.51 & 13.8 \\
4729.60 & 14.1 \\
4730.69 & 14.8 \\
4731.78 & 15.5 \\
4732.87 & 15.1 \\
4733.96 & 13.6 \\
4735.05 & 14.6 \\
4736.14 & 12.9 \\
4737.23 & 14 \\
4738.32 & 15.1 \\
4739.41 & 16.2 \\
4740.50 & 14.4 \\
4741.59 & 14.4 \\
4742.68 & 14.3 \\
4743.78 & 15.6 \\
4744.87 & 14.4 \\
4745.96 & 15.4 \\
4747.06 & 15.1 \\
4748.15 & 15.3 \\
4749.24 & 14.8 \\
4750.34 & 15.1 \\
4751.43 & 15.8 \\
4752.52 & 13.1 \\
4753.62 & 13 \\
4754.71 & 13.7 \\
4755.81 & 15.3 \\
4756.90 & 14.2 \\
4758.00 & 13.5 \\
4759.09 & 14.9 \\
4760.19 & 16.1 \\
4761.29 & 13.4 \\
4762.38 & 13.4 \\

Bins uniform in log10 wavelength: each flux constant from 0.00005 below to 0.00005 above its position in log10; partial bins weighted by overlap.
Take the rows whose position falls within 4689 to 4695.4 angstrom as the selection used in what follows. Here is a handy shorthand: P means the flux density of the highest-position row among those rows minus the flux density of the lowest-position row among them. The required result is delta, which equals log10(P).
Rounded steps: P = 1.00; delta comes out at 0.00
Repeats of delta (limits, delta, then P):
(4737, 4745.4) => -0.40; 0.40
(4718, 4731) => -0.52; 0.30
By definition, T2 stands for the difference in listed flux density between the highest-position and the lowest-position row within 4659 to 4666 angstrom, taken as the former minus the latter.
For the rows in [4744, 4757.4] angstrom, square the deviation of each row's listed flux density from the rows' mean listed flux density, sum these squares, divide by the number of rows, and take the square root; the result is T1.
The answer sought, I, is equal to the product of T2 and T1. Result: -2.0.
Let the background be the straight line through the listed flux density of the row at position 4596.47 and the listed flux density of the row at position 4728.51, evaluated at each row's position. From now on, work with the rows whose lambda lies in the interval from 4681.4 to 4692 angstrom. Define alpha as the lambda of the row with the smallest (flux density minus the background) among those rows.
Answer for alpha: 4681.92 angstrom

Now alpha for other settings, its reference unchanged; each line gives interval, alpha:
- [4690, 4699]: 4698.12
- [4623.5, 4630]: 4629.40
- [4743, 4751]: 4744.87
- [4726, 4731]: 4728.51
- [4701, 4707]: 4703.53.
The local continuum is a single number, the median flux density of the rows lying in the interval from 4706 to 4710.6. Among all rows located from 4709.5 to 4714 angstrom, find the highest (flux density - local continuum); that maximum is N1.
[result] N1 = 2.4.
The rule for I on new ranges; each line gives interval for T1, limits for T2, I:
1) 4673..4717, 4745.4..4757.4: -1.1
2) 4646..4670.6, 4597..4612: -0.4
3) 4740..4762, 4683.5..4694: 0.2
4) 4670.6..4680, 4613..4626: 0.5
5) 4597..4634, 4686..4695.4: -0.5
